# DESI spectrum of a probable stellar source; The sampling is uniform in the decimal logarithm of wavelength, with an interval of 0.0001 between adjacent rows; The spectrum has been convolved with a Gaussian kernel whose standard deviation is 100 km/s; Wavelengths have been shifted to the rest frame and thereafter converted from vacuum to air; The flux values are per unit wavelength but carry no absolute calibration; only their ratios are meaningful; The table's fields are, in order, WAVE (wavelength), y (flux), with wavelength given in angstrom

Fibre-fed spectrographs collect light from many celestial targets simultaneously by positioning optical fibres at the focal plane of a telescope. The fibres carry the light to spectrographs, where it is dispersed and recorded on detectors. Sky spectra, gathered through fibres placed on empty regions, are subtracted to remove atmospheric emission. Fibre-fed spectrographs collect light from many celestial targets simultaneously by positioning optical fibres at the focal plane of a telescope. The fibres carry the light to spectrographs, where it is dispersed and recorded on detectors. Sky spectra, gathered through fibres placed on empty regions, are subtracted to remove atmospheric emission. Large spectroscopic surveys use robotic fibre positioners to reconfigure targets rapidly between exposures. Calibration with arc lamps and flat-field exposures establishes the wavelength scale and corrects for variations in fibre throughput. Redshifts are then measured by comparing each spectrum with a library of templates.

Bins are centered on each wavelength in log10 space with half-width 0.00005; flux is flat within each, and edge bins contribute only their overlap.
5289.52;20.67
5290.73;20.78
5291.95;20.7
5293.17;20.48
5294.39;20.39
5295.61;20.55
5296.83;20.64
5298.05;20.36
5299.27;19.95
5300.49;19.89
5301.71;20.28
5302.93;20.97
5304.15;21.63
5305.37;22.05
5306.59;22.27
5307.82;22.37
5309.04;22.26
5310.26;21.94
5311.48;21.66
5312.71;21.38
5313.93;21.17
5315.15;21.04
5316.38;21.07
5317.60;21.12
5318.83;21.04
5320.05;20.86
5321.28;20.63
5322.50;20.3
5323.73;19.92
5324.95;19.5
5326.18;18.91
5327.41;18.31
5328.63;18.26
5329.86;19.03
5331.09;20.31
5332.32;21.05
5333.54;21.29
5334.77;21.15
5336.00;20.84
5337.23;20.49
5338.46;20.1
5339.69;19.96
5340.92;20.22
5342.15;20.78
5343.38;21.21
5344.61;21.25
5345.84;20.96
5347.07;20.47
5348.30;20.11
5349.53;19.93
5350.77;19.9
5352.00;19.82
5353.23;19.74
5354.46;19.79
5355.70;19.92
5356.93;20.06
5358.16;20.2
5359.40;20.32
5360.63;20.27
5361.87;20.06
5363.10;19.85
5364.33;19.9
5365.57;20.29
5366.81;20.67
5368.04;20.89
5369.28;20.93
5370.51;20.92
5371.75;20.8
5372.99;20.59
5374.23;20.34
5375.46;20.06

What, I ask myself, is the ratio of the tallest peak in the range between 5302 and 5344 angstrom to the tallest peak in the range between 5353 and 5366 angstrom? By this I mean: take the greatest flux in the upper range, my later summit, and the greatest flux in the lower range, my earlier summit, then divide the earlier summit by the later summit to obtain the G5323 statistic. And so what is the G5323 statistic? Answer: 1.10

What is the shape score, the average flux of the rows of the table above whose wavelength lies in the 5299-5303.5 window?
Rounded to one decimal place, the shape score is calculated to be 20.3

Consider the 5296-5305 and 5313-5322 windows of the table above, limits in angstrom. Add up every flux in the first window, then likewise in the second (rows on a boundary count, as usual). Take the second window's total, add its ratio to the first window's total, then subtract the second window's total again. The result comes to 1.02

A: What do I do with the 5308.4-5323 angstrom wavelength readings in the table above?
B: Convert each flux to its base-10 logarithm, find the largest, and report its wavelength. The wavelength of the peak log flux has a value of 5309.04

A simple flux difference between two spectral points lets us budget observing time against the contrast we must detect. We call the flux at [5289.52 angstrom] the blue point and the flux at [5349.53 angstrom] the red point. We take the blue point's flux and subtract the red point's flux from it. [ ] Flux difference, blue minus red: 0.7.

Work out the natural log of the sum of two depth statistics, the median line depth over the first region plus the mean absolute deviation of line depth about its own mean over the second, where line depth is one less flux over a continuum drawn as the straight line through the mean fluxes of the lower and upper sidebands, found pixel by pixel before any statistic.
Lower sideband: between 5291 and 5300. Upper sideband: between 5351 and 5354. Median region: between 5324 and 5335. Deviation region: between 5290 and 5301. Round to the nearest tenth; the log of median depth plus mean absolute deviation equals -3.2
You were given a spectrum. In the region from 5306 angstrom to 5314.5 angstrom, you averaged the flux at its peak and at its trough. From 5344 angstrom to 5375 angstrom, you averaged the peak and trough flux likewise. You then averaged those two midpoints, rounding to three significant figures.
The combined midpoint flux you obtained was 21.1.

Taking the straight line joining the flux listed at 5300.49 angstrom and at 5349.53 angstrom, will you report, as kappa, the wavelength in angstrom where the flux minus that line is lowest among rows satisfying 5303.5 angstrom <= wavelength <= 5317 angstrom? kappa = 5315.15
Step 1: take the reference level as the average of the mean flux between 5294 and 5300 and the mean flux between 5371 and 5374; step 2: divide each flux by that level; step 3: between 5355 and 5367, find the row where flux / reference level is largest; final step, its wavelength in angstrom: 5366.81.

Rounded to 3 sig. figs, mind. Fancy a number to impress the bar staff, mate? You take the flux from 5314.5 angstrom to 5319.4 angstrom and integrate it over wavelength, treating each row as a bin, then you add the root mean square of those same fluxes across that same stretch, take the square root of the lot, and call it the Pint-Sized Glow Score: 11.1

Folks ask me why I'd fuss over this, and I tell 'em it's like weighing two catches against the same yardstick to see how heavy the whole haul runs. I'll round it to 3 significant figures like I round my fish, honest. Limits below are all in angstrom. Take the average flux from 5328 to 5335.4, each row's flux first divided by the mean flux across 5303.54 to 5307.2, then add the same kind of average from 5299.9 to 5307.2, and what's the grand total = 1.88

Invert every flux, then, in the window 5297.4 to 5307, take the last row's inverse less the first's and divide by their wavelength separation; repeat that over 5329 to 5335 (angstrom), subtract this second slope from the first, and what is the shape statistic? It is 0.0006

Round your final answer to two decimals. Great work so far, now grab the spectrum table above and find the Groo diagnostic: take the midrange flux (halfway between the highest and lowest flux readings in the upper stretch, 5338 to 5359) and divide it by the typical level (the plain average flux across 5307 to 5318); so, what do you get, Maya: 0.95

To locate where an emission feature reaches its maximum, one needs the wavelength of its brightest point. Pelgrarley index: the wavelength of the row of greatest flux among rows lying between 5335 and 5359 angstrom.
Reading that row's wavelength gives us 5344.61 angstrom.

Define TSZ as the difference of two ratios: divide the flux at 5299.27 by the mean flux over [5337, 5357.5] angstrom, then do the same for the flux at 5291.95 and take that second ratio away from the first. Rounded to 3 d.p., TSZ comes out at -0.037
